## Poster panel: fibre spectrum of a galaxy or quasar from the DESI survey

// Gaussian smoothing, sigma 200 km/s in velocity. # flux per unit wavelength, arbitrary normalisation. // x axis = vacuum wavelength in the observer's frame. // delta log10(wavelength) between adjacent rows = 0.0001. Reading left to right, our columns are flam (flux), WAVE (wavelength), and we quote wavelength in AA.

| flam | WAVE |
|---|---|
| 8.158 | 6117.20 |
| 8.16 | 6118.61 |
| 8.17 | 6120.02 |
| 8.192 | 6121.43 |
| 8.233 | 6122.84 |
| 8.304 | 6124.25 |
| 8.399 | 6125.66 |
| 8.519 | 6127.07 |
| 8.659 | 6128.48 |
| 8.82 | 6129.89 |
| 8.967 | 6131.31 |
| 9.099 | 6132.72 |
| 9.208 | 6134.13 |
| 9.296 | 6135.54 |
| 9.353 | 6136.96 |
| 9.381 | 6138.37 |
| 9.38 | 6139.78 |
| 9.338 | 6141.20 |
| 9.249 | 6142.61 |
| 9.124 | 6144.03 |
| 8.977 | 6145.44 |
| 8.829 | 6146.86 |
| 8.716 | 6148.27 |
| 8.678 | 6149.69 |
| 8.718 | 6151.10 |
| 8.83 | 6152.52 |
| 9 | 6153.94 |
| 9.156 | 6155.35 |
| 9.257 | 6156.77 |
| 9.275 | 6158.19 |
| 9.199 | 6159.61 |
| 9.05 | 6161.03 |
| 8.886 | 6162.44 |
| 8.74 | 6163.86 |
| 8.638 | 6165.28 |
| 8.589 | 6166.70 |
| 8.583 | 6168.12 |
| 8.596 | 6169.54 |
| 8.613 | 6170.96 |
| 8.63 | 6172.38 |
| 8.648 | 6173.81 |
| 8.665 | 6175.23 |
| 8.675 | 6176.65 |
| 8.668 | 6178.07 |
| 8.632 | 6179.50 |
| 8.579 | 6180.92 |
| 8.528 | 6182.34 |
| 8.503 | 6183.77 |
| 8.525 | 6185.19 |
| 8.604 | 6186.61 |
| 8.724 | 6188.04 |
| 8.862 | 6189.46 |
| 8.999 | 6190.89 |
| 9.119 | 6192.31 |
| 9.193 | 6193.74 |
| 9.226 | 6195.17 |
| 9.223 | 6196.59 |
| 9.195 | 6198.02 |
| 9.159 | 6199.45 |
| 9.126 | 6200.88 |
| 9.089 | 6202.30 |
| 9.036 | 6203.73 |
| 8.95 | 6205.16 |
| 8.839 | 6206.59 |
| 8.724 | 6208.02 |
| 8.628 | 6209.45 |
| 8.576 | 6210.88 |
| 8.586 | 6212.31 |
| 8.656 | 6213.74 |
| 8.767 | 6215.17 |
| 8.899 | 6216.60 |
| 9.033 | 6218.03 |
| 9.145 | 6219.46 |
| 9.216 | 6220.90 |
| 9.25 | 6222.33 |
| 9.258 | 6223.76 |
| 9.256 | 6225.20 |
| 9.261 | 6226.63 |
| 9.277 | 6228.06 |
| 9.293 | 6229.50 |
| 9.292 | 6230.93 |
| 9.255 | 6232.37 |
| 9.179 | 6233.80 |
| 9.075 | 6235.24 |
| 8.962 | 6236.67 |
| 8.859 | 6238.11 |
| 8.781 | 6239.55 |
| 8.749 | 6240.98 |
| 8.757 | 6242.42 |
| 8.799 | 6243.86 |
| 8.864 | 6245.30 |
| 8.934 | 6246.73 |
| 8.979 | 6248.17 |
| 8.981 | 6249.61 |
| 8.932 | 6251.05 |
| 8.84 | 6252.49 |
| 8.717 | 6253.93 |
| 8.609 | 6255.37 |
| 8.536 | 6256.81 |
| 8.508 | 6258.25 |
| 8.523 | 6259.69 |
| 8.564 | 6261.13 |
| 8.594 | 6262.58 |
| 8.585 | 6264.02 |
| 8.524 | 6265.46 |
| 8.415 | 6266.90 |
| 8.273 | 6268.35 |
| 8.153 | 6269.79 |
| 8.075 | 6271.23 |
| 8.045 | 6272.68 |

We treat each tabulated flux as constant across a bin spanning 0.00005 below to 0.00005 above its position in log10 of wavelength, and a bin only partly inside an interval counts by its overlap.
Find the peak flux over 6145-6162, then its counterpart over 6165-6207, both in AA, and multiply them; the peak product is 85.6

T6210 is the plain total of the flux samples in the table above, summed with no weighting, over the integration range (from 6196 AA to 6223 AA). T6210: 170.1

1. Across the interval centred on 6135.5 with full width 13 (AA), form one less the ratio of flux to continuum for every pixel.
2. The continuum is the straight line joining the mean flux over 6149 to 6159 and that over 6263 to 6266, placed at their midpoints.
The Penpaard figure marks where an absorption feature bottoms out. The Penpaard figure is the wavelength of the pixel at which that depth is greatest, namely 6129.89 AA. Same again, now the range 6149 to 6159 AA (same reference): 6149.69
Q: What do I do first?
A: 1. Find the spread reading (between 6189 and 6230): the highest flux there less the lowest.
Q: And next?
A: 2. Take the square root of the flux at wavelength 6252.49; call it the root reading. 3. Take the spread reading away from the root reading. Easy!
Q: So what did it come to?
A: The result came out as 2.26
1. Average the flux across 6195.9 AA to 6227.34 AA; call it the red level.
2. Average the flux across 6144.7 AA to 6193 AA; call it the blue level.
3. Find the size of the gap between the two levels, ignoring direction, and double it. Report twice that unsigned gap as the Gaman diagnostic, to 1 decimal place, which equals 0.4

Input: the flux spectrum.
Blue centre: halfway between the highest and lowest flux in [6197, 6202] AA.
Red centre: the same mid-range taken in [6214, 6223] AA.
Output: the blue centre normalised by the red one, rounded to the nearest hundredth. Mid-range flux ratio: 1.02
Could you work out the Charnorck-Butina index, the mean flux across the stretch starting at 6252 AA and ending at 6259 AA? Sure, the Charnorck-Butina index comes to 8.64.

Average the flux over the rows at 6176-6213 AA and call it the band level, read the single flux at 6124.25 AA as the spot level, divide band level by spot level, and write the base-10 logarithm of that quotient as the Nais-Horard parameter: 0.027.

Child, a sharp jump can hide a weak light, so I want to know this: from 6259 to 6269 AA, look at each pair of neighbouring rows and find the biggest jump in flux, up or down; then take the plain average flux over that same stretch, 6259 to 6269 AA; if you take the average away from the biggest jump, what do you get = -8.4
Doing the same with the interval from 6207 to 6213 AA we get -8.5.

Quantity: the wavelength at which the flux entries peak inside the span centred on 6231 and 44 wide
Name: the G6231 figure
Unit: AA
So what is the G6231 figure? 6229.50 AA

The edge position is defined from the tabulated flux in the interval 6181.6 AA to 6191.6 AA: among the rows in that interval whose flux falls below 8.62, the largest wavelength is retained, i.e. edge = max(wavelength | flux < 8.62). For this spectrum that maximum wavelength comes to 6186.61 AA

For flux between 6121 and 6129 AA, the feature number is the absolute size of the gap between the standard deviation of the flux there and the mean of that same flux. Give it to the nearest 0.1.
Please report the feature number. 8.2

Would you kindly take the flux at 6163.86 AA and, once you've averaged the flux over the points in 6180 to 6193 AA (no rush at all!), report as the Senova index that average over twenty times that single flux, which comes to 0.0499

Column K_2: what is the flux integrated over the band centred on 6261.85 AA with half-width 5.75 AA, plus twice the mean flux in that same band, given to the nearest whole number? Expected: 115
